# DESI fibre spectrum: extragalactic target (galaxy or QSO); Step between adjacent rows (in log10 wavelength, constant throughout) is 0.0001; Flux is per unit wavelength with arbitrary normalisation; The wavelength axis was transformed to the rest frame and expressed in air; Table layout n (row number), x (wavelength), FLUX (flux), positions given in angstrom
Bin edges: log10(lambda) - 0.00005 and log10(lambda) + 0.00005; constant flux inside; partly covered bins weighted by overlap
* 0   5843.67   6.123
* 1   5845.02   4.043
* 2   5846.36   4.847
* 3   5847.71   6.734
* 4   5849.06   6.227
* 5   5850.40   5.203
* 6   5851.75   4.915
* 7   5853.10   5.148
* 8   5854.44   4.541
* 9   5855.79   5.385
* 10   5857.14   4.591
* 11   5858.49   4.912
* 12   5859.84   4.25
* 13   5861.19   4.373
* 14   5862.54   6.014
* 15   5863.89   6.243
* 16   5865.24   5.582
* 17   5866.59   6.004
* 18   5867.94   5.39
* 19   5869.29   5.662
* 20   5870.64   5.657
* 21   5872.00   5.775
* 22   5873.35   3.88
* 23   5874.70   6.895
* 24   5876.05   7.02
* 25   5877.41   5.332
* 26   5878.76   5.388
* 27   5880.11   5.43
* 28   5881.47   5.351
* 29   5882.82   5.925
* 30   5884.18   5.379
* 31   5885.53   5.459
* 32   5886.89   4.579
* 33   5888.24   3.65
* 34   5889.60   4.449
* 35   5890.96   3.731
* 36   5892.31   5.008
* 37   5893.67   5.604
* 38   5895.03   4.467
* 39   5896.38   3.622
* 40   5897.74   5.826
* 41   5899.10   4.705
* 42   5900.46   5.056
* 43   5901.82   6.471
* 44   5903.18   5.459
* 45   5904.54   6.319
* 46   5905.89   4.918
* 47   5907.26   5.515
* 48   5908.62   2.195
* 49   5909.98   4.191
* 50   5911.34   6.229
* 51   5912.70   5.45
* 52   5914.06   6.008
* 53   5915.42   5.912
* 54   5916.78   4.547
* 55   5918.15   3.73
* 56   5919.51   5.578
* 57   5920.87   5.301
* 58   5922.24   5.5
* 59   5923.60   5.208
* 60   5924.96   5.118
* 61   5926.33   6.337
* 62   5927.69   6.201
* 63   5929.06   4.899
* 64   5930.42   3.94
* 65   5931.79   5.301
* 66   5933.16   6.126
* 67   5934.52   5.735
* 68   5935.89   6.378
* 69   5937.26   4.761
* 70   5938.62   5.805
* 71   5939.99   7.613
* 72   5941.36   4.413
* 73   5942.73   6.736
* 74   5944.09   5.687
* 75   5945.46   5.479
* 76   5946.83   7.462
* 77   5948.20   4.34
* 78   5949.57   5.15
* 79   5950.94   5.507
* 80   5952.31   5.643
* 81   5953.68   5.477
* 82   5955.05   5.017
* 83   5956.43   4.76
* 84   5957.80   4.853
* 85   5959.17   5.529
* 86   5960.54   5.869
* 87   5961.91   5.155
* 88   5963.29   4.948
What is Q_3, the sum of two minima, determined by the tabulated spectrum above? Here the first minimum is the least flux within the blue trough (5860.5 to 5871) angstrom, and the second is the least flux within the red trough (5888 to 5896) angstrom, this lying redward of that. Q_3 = 8.02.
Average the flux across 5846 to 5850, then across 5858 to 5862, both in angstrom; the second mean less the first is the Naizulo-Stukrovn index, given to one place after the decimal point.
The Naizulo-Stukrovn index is -1.4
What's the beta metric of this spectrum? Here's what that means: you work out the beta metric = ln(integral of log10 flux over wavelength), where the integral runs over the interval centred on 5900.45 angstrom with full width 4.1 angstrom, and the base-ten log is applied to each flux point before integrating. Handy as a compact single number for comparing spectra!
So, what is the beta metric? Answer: 1.09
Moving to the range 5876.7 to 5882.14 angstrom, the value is 1.38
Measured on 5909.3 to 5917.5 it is 1.78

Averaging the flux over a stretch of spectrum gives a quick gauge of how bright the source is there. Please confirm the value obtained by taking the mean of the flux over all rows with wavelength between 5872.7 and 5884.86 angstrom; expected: 5.6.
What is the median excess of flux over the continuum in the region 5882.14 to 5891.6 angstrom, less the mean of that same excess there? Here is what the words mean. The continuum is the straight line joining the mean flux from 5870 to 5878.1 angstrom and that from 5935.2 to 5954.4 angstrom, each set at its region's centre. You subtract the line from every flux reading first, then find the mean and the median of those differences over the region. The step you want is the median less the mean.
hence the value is -0.16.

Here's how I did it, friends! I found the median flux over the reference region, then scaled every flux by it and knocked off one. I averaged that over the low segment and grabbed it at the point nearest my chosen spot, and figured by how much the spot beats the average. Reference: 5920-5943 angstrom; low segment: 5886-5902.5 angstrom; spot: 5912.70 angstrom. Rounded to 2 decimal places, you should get 0.12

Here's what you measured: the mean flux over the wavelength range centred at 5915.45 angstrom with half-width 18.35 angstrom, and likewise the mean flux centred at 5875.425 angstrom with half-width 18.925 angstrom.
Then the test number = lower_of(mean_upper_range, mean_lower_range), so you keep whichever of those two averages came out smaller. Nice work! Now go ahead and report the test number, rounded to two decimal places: 5.26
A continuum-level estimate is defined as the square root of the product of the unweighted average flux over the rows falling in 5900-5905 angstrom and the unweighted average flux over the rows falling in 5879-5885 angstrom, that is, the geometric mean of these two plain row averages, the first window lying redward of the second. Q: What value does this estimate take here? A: 5.67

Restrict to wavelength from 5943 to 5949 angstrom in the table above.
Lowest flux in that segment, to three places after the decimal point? 4.340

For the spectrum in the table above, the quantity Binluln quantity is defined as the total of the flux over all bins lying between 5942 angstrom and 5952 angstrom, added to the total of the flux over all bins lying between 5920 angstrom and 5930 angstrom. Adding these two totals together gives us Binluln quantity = 79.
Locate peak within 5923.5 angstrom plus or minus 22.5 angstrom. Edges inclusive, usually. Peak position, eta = 5939.99 angstrom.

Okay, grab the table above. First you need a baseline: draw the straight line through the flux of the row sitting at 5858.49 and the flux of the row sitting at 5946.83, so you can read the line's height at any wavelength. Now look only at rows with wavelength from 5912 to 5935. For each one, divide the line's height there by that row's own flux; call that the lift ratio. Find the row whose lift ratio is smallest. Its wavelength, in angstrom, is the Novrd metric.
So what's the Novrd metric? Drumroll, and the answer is 5926.33 angstrom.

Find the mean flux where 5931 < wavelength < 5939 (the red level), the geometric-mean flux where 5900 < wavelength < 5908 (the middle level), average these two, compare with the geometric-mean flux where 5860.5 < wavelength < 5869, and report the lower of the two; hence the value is 5.56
